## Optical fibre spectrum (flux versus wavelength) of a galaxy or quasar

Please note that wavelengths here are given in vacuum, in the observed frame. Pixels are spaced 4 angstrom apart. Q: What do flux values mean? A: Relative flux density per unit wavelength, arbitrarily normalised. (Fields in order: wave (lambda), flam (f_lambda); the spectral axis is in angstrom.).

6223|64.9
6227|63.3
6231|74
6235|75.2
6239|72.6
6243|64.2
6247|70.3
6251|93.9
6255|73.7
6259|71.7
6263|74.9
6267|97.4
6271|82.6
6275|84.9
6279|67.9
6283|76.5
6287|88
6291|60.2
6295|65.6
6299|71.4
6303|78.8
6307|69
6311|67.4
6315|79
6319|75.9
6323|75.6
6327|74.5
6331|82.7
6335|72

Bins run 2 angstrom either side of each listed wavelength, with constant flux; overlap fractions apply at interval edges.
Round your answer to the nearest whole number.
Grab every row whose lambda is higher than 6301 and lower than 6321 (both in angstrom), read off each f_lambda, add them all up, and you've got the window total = 370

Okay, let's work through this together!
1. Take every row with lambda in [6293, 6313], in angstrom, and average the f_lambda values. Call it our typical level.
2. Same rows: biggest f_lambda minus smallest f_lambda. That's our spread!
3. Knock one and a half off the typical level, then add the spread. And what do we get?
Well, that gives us 82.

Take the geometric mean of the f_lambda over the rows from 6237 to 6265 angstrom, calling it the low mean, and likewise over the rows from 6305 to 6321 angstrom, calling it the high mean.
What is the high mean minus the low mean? -1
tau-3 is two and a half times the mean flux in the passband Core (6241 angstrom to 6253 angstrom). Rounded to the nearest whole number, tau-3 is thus 190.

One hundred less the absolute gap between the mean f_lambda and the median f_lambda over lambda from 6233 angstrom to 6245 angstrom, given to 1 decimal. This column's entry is 98.1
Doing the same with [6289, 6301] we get 99.9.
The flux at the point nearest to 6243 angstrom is 64.2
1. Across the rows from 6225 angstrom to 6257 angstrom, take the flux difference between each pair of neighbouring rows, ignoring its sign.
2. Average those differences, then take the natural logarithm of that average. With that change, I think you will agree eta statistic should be 2.34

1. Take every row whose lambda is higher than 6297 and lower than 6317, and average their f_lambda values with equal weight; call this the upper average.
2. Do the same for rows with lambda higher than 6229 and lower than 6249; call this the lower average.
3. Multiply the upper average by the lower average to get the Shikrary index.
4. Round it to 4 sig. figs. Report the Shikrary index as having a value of 5211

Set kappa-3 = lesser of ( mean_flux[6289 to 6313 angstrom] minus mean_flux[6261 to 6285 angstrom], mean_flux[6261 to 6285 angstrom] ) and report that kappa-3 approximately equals -12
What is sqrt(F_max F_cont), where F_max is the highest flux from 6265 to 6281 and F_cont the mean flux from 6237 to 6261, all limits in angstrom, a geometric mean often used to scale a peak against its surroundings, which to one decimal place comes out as 85.1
